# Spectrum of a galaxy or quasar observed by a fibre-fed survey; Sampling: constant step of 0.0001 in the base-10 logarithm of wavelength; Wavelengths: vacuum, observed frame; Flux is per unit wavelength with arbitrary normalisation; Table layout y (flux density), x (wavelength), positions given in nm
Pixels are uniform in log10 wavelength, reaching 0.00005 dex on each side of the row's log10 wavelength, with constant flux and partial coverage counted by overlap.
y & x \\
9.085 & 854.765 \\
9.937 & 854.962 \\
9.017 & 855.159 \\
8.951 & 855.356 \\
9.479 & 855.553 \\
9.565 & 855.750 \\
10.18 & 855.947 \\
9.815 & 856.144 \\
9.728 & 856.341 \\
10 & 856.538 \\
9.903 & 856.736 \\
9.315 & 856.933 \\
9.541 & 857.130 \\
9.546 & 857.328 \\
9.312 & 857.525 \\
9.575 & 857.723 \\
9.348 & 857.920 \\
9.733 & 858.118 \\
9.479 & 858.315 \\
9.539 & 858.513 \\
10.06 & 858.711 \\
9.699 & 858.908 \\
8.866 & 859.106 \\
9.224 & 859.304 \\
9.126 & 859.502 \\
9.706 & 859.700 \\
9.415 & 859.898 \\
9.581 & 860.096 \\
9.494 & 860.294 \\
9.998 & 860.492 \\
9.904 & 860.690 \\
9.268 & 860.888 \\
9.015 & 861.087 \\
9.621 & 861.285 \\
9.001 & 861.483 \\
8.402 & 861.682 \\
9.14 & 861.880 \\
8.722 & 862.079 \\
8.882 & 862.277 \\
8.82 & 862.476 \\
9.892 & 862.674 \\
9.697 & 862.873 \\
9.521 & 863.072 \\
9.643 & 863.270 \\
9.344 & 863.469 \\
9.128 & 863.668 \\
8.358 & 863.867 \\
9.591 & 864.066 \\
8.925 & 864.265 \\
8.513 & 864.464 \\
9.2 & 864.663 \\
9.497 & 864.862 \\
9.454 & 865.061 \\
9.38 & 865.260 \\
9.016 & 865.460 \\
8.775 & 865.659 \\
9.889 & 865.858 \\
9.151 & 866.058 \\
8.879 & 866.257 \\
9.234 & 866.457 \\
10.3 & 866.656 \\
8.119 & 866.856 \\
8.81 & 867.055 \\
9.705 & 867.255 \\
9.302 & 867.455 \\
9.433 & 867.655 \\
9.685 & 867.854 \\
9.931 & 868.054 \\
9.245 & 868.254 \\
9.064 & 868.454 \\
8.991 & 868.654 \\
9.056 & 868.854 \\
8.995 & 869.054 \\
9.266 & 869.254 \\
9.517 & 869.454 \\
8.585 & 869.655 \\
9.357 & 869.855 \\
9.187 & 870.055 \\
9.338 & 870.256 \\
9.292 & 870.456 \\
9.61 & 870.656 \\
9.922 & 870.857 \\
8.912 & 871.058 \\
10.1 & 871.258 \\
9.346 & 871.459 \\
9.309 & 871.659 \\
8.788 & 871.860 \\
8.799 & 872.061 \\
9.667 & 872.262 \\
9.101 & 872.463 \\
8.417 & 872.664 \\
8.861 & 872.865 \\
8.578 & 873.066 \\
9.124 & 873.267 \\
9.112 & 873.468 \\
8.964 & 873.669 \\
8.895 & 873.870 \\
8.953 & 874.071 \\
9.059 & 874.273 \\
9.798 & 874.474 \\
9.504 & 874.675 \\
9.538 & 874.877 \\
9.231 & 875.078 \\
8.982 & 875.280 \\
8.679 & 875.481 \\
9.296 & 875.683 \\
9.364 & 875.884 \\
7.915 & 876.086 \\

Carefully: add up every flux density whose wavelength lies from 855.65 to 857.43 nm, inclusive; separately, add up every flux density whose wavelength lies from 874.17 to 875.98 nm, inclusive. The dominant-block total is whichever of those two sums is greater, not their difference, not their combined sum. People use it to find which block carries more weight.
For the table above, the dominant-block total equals 88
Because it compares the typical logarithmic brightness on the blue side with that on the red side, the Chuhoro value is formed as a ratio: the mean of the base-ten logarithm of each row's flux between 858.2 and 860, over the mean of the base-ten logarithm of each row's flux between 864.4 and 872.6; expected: 1.01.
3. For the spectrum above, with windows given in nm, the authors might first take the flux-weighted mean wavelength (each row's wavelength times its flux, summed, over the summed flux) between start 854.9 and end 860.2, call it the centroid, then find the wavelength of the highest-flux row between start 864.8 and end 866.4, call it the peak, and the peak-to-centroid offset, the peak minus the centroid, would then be 8.34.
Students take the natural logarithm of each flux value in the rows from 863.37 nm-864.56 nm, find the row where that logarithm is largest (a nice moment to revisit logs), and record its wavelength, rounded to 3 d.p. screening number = 864.066 nm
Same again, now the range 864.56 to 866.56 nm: 865.858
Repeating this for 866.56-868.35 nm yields 866.656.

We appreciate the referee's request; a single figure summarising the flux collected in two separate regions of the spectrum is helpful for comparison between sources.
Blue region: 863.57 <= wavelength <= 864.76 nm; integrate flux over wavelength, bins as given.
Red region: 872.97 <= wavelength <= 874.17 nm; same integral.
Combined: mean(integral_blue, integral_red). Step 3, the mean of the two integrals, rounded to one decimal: 10.7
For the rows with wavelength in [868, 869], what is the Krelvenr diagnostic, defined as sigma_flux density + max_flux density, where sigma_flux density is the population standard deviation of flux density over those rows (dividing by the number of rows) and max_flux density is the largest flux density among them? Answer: 10.3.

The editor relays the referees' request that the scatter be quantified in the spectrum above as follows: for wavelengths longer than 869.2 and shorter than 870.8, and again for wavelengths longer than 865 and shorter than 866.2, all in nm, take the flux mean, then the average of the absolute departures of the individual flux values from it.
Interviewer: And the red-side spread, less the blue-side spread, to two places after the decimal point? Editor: -0.10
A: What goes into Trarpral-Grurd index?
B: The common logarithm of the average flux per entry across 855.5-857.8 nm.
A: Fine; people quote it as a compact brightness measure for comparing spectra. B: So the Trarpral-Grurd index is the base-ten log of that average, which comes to 0.985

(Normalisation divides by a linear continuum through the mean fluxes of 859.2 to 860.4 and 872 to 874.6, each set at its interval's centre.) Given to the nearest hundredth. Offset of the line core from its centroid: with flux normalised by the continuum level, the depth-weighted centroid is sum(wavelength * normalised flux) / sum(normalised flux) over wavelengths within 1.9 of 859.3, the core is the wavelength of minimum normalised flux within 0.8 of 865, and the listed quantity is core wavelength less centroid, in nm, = 5.16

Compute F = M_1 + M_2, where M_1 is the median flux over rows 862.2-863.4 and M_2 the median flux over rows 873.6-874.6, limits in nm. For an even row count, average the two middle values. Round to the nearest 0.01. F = 18.55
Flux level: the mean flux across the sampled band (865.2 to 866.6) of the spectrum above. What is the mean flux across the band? 9.2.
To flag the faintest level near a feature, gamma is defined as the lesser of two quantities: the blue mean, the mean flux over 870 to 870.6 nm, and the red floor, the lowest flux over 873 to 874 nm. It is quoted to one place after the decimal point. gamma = 8.6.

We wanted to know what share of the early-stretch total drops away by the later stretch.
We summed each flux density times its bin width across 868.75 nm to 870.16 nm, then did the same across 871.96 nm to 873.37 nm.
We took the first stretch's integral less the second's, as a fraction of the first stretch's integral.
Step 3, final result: 0.02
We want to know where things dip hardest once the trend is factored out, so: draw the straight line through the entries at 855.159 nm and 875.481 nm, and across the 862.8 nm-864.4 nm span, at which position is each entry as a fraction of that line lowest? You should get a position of 863.867 nm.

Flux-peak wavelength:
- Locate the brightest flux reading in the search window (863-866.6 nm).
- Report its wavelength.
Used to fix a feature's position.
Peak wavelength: 865.858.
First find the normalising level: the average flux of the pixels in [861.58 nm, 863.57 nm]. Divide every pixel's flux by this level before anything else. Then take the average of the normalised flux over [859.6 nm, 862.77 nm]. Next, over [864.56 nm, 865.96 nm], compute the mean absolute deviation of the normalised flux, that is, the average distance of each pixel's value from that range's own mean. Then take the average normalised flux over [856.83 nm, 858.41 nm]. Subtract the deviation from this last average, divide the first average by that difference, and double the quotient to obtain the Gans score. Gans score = 2.02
